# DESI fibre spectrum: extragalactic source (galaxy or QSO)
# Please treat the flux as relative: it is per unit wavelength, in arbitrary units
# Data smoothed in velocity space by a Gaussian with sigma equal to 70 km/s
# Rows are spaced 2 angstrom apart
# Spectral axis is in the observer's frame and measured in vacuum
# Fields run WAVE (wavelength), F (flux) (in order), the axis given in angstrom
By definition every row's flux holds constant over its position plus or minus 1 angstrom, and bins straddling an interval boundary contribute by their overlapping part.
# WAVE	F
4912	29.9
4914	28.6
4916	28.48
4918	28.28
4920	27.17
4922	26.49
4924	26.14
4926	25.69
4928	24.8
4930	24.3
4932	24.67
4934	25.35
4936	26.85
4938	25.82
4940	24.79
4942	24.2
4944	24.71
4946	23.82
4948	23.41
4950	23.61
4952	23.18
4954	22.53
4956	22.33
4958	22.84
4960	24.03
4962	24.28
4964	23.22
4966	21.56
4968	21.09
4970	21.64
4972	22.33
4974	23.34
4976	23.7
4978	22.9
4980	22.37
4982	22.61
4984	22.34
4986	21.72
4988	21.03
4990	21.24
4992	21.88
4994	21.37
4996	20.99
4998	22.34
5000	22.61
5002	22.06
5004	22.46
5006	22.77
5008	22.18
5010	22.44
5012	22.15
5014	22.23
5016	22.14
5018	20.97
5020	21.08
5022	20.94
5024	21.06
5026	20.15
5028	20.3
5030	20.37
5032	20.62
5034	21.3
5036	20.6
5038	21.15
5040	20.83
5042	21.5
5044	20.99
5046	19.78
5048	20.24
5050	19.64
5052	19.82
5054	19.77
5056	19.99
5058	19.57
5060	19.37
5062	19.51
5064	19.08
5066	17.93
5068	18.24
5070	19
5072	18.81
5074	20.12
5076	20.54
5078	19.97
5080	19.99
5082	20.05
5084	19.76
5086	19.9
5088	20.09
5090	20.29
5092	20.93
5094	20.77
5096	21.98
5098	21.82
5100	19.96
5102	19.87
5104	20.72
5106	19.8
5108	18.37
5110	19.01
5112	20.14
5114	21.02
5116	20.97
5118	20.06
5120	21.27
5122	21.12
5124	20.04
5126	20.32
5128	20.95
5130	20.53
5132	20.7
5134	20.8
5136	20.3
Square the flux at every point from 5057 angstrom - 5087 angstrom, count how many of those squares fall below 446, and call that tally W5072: 15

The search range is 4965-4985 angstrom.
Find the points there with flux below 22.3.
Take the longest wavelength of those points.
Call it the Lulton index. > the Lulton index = 4970 angstrom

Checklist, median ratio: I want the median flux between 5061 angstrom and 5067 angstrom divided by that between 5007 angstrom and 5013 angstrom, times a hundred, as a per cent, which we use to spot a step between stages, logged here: 86.0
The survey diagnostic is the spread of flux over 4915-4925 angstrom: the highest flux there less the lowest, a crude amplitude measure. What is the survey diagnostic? 2.34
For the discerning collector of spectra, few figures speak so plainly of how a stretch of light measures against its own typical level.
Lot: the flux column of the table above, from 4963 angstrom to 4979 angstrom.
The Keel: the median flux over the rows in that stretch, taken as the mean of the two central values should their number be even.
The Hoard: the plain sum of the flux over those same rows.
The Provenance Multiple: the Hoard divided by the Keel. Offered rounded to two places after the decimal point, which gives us 7.95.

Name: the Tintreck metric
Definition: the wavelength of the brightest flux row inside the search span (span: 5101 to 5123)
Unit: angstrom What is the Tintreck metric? 5120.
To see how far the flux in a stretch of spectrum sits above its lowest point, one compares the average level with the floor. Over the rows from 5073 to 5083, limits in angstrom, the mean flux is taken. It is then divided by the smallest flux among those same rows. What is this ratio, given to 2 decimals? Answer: 1.01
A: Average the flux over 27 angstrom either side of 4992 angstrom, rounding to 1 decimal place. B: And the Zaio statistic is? 22.1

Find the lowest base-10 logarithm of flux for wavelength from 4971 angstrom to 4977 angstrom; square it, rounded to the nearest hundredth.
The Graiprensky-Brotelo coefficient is 1.82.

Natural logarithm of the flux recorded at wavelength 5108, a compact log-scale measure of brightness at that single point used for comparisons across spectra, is 2.911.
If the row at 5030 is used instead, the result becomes 3.014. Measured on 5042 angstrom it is 3.068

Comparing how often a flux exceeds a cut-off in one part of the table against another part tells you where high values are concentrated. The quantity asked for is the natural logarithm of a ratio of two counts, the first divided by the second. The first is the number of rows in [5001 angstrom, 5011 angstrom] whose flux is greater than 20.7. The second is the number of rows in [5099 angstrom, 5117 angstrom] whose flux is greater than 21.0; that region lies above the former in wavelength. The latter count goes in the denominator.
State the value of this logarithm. 1.6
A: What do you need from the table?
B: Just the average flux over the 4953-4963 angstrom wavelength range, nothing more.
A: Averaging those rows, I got 23.2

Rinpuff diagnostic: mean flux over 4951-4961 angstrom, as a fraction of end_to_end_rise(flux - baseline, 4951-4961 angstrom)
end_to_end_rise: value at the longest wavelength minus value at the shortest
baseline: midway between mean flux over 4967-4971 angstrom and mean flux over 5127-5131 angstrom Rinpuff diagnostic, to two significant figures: 27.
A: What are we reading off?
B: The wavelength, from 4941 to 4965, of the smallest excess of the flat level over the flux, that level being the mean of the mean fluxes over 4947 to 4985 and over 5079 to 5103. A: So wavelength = 4944 angstrom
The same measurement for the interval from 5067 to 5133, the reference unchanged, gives 5096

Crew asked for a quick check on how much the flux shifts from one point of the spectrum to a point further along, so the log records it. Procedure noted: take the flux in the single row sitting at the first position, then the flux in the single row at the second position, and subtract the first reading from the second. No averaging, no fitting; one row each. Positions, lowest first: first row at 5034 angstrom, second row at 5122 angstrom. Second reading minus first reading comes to -0.2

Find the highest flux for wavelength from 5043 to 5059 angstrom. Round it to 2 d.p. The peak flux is 20.99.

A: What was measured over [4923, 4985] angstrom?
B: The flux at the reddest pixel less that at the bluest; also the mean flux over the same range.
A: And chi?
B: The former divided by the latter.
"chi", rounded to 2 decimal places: -0.16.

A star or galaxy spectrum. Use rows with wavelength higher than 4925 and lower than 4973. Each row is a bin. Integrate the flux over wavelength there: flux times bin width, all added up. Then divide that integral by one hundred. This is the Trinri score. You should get 11.4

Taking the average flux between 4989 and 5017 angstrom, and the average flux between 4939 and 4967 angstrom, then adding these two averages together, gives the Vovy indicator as 45.5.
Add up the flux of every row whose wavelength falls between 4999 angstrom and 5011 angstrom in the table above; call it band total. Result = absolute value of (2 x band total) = 269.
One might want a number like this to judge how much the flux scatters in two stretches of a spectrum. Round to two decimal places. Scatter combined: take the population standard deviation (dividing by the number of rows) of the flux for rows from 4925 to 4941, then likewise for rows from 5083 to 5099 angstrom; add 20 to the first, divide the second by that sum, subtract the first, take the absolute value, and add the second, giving 1.52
